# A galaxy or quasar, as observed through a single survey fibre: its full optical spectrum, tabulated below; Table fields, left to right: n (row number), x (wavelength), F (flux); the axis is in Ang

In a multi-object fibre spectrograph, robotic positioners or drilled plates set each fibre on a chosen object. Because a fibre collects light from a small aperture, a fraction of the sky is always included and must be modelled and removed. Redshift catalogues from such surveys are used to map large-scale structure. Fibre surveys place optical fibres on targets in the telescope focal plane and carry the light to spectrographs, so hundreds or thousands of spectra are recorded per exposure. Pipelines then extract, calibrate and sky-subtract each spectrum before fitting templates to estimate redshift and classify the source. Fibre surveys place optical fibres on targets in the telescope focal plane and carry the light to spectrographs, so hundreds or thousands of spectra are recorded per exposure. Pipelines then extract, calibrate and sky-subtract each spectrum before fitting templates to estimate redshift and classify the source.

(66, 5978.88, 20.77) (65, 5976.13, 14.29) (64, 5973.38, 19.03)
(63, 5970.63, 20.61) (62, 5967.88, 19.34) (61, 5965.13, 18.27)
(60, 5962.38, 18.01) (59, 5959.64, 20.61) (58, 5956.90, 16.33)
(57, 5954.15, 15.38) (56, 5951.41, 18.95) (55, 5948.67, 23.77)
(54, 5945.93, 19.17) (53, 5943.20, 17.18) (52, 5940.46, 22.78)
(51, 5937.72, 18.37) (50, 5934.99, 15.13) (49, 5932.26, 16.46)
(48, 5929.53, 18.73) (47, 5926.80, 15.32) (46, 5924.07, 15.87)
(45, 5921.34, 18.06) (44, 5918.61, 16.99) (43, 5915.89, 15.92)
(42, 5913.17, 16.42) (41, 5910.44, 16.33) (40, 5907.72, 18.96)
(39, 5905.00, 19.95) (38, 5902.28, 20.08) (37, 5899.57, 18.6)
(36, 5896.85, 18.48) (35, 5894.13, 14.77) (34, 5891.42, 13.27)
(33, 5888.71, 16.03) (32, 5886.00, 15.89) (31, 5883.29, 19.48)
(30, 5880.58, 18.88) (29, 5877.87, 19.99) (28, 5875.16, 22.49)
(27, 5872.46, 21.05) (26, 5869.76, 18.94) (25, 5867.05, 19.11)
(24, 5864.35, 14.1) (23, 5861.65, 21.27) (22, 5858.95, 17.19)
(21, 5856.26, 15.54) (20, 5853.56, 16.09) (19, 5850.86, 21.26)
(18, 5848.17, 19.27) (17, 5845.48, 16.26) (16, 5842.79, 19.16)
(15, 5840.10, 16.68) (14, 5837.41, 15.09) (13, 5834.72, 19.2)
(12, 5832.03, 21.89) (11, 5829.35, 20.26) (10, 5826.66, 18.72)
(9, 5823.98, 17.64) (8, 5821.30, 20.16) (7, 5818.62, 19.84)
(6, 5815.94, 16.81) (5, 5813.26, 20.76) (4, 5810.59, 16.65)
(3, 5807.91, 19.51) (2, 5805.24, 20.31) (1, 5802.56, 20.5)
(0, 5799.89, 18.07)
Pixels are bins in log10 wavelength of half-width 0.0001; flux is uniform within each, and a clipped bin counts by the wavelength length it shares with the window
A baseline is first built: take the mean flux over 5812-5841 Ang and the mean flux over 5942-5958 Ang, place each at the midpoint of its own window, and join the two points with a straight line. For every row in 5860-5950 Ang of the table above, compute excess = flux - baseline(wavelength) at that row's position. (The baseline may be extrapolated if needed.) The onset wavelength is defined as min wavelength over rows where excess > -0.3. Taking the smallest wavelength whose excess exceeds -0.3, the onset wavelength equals 5861.65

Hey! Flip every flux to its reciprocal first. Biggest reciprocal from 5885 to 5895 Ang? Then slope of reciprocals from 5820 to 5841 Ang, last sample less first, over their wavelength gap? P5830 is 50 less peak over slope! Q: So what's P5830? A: -87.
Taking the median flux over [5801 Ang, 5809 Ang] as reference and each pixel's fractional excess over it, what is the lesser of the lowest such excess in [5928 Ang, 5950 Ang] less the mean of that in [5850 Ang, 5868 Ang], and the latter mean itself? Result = -0.13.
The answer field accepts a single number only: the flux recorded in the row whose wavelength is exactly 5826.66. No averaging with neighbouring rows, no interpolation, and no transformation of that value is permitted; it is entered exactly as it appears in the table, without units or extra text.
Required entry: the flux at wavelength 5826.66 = 18.72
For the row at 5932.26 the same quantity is 16.46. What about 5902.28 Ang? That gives 20.08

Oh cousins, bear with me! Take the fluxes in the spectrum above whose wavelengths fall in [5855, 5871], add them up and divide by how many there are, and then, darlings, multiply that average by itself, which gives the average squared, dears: 313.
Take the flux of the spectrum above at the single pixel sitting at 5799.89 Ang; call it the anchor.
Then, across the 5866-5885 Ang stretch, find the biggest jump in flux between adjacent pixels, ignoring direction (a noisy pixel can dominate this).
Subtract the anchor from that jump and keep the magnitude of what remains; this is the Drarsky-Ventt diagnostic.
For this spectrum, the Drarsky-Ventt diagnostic 15.6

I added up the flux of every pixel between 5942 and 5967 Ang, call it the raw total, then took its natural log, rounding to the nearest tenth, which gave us 5.1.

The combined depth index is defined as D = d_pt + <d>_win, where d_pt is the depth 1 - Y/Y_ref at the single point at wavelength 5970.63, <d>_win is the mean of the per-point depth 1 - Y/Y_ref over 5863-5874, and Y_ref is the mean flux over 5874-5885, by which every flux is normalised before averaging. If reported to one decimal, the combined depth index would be 0.1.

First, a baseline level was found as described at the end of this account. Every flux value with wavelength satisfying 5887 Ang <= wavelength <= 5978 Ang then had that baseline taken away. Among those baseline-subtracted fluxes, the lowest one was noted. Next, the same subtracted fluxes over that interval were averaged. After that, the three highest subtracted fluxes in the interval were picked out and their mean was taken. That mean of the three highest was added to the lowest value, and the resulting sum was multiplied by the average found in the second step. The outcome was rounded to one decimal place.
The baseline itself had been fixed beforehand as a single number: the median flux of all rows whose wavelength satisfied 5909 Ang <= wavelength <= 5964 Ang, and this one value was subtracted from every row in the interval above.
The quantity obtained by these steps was 1.1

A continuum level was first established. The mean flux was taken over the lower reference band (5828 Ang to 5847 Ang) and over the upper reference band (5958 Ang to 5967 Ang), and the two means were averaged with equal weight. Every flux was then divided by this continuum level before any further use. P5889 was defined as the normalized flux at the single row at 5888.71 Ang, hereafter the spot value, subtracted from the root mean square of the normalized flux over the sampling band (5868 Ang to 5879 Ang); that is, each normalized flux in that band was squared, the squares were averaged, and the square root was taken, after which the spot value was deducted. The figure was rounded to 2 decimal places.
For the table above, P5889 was 0.25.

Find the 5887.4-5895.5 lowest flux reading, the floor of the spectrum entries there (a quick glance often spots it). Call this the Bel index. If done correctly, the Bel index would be 13.27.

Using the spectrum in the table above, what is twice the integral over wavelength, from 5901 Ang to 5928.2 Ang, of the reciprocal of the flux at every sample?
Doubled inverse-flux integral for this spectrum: 3.16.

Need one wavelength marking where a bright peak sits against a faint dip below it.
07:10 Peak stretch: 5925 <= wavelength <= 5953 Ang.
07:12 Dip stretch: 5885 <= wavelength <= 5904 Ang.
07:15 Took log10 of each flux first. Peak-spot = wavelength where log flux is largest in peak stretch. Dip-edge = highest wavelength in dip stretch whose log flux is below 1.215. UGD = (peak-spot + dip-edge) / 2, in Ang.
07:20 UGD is 5921.4 Ang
